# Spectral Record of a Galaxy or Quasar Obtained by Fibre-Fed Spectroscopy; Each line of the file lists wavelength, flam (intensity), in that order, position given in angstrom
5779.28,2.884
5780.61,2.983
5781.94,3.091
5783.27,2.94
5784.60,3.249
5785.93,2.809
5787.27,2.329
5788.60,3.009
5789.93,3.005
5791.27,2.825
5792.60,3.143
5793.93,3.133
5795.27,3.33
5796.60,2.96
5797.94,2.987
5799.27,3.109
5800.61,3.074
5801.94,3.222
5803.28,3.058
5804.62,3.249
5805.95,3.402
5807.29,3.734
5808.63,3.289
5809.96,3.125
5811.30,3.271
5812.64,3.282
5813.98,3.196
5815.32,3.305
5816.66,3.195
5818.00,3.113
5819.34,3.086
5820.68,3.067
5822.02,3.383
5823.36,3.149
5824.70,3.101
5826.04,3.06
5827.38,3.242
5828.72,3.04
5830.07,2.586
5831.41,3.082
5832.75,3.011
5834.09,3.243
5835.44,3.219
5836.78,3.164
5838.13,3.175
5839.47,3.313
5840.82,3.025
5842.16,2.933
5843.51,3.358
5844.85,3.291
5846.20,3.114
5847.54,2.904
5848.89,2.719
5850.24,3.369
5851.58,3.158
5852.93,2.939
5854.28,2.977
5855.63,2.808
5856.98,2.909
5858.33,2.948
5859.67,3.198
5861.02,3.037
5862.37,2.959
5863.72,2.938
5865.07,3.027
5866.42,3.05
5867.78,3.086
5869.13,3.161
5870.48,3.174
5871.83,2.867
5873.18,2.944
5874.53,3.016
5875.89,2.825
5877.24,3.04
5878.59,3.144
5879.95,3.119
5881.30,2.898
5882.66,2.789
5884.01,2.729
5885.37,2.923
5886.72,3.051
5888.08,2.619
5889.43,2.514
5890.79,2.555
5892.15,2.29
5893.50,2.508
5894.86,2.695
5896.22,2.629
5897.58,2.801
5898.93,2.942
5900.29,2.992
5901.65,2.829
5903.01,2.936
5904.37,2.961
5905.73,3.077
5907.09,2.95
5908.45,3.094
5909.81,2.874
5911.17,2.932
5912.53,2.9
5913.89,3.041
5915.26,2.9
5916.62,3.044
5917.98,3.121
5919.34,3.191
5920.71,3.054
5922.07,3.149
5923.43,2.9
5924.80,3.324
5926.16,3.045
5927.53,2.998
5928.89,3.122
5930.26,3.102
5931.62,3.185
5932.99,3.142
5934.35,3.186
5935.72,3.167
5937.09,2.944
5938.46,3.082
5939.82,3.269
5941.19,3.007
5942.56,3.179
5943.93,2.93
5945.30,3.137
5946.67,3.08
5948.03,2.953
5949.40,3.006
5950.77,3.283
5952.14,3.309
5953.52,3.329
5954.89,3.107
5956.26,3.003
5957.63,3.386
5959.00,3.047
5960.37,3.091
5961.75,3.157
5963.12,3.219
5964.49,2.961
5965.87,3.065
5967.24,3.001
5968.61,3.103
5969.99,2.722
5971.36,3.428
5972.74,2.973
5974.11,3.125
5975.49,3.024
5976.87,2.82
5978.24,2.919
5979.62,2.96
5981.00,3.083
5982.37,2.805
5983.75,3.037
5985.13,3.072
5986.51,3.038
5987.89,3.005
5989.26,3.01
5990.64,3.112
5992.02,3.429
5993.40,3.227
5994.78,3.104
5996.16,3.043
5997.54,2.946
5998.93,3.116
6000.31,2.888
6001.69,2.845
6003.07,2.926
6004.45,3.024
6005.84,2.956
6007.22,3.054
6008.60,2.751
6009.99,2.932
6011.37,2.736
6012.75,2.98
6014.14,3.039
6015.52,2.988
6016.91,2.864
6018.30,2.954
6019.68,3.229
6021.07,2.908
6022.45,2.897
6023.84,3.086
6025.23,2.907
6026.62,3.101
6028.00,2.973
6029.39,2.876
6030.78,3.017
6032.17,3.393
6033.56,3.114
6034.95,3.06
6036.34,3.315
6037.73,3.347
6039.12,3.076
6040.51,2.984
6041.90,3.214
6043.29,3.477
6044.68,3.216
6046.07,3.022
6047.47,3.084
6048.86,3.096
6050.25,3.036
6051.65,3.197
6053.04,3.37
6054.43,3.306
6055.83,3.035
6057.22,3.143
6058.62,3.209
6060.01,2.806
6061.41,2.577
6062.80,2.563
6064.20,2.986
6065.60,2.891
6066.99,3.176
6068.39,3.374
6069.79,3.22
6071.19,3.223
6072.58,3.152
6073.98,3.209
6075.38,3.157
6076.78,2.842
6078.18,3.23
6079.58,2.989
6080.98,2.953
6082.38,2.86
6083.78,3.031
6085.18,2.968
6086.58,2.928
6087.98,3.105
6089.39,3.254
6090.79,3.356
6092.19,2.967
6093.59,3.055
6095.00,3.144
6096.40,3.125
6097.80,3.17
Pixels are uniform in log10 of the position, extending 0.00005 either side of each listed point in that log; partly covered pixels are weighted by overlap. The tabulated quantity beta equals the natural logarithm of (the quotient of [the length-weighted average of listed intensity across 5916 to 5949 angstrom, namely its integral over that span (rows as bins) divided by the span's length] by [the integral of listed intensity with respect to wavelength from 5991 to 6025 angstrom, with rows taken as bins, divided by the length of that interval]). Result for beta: 0.03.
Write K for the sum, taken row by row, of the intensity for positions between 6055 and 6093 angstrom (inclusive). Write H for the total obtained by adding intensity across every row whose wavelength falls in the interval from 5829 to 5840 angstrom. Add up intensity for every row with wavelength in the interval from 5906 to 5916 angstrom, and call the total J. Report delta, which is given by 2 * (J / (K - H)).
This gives 1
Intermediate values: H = 25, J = 21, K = 82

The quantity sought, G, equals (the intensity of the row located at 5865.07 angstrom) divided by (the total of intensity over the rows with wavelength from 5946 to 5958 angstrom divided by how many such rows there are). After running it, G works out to 0.96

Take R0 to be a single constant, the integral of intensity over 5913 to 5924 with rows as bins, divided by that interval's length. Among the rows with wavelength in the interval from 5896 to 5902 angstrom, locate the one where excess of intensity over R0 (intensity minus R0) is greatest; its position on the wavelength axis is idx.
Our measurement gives 5900.29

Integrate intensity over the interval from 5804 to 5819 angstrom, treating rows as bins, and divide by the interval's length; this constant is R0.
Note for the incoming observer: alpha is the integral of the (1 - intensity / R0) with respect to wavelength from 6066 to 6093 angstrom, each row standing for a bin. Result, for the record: 1.5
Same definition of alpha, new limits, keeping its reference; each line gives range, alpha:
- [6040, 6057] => 0.6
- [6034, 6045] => 0.2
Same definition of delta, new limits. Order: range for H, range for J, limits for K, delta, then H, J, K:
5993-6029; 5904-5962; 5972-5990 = -7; 77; 133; 39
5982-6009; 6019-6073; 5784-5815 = 21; 60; 121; 72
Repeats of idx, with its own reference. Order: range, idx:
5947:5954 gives 5953.52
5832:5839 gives 5834.09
